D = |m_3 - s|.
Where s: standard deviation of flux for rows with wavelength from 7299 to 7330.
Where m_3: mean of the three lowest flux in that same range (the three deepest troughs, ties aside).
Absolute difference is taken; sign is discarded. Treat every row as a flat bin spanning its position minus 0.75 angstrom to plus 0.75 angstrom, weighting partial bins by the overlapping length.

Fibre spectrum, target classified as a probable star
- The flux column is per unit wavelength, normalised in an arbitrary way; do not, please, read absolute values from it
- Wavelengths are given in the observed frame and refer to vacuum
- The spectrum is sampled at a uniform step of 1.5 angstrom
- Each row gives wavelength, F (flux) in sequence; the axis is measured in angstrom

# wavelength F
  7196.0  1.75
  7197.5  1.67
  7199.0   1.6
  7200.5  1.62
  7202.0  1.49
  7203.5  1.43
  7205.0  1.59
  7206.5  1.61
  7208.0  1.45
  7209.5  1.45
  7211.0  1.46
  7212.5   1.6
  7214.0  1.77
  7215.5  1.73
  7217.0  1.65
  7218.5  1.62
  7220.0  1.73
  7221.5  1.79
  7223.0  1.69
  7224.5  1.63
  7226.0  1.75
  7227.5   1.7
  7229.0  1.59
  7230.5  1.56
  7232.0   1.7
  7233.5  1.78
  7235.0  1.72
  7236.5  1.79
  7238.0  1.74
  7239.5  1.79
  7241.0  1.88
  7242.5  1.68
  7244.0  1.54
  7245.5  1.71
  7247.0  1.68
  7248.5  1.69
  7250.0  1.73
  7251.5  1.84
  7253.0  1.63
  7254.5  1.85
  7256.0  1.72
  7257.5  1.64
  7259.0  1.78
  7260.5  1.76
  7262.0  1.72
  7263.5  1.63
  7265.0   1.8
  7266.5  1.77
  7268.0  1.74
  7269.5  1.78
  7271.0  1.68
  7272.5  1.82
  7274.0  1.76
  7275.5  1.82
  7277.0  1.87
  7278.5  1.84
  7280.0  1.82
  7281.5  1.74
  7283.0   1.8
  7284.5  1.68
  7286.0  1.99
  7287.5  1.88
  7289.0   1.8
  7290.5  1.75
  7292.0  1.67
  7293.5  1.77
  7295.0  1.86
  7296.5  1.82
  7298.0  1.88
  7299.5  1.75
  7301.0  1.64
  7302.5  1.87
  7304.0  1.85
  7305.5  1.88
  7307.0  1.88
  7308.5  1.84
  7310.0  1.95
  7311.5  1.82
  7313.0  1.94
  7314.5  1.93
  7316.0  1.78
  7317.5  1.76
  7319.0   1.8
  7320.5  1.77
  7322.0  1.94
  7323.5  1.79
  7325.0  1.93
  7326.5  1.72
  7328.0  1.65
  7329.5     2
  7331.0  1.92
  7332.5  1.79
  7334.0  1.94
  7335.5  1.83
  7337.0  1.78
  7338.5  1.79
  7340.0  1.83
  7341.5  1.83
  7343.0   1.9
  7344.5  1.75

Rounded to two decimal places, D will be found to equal 1.57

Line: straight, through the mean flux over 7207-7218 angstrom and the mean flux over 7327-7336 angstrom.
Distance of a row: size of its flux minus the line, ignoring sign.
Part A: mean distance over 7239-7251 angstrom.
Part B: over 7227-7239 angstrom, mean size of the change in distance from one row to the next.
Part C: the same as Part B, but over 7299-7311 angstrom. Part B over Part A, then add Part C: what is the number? 0.64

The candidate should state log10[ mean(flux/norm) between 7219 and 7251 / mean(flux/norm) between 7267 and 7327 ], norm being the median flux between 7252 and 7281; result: -0.026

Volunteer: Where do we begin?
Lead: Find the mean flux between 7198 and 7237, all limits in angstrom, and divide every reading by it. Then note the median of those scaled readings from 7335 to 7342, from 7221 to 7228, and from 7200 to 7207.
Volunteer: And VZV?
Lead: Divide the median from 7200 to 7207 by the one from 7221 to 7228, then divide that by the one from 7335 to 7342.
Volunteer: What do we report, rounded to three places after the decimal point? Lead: 0.835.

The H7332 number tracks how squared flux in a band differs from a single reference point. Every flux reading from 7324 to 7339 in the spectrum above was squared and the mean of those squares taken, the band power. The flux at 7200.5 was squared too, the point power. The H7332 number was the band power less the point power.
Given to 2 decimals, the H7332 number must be 0.75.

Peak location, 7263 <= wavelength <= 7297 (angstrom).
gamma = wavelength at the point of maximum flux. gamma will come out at 7286.0 angstrom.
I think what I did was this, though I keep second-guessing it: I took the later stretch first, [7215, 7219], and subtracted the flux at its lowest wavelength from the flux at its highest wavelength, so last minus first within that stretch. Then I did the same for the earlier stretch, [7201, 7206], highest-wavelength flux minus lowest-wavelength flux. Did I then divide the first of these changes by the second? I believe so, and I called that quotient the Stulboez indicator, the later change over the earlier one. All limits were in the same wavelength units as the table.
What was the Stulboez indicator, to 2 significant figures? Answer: -1.1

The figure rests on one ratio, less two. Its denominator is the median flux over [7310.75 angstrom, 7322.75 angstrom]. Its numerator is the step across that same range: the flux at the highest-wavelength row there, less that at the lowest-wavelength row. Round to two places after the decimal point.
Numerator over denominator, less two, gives -1.93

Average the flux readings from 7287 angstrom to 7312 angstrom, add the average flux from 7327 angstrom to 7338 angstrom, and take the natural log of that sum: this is 1.30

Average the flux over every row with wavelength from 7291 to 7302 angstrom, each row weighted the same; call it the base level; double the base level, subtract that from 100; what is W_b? 96.5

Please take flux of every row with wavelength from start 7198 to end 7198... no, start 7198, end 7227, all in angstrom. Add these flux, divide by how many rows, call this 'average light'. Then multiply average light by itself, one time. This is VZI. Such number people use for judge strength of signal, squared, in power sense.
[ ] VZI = 2.6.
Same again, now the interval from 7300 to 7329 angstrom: 3.3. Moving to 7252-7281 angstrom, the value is 3.1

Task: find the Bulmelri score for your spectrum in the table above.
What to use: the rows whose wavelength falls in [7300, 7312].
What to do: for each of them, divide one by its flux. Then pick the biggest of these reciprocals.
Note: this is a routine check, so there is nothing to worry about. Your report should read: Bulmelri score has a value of 0.610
